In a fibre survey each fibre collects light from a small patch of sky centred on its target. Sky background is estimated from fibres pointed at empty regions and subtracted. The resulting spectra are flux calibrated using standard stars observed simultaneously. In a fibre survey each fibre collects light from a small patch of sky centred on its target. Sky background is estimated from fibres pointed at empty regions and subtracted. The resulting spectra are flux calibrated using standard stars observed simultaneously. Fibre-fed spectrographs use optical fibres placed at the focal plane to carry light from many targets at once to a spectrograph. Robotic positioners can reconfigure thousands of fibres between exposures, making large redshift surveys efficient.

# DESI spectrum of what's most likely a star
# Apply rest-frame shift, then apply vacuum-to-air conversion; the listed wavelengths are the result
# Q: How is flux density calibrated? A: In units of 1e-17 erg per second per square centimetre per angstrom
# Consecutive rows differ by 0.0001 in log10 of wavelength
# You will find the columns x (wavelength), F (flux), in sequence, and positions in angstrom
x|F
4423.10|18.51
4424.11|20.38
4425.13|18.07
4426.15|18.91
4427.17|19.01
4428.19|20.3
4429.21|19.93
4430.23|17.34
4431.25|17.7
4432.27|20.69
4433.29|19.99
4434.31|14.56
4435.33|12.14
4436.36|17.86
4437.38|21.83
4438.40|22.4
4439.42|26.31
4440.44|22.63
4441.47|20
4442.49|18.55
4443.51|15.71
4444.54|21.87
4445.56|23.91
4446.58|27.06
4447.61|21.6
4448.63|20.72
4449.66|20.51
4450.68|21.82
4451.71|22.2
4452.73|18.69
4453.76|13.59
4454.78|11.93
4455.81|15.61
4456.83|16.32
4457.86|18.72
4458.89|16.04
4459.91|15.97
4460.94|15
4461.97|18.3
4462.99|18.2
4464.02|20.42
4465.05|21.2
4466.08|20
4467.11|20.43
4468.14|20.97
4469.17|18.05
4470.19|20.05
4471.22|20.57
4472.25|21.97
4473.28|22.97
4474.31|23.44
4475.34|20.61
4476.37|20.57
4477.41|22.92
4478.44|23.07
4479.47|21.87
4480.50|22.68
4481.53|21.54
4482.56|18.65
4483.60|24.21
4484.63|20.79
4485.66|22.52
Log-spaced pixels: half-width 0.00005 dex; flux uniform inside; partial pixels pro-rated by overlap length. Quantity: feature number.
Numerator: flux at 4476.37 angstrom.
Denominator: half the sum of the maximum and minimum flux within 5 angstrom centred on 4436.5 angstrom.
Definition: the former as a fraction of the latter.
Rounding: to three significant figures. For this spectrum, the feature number 1.19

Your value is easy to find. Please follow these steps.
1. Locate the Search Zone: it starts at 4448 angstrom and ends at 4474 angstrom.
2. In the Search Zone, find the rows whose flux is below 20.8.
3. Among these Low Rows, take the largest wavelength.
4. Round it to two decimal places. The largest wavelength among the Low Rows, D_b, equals 4471.22 angstrom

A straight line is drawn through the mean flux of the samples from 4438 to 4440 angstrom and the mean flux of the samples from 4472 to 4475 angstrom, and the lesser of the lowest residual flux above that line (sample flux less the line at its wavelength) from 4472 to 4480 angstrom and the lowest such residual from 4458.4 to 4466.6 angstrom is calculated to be -8.4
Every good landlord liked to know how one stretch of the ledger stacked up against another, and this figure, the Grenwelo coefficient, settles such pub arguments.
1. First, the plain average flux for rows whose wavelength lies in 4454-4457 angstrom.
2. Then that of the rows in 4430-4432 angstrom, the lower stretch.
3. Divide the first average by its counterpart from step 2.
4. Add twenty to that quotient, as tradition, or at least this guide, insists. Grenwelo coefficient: 20.8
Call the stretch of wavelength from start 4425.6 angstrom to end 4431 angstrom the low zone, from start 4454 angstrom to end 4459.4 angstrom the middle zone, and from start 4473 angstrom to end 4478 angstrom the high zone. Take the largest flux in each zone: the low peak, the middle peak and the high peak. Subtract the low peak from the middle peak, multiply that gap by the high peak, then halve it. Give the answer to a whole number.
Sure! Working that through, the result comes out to -19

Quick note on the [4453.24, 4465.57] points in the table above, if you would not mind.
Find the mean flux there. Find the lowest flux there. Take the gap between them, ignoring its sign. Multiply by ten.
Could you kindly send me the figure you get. 48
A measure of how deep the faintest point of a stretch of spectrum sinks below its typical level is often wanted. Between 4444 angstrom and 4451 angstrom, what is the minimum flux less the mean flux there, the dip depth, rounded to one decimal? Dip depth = -2.0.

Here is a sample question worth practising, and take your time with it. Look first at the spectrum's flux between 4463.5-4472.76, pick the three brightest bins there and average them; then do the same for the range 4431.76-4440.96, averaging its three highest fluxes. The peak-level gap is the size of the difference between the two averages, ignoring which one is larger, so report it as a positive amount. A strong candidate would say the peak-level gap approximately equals 2.4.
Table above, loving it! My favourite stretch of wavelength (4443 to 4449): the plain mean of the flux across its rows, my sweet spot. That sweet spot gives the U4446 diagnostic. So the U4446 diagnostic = 21.8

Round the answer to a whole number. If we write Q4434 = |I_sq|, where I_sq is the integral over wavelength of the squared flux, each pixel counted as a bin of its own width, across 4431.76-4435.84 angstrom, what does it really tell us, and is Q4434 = 1212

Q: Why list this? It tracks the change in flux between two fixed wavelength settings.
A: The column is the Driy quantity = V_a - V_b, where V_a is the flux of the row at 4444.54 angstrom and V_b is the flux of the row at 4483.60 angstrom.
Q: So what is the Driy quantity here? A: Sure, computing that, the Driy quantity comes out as -2.3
